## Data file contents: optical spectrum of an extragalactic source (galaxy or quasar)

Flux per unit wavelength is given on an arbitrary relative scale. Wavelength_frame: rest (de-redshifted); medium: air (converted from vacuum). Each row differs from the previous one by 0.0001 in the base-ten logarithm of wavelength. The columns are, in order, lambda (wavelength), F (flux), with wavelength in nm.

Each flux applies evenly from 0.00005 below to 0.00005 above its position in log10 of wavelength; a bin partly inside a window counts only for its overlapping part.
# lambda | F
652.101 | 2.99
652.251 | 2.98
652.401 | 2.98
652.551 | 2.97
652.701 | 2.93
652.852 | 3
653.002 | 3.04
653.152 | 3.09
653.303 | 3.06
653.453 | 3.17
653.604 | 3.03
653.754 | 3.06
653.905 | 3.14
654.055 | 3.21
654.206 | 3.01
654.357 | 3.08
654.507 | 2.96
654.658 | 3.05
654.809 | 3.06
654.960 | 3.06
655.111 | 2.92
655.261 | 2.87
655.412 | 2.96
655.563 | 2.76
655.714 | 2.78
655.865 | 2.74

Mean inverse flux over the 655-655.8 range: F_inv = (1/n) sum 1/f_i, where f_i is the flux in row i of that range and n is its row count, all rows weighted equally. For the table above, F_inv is 0.350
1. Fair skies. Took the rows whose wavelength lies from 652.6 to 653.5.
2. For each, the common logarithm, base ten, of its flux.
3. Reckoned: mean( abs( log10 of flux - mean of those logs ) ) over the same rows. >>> 0.008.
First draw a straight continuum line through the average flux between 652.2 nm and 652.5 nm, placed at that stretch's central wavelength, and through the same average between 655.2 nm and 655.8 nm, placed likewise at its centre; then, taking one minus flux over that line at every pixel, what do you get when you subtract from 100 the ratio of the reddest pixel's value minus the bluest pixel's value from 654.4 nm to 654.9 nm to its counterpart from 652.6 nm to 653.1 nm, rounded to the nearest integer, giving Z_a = 99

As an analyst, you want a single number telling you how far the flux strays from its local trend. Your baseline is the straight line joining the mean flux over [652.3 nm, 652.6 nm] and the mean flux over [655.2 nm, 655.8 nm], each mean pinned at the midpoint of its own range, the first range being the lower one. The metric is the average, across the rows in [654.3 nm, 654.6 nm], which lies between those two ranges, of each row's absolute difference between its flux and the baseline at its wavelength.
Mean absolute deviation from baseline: 0.13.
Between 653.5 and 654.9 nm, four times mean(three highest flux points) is 12.6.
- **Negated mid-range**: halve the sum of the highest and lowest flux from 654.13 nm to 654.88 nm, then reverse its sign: -3.02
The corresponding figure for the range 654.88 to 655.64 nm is -2.91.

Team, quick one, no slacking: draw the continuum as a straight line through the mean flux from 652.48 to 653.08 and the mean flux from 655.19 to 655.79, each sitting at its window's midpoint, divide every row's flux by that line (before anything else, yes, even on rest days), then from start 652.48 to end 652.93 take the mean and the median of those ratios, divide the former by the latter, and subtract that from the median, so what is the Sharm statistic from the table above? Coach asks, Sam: -0.01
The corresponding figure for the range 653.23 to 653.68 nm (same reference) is 0.02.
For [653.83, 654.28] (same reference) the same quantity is 0.08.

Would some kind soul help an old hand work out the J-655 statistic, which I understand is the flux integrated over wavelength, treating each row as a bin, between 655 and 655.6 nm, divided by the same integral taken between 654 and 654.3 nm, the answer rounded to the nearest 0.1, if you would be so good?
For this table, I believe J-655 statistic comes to 1.9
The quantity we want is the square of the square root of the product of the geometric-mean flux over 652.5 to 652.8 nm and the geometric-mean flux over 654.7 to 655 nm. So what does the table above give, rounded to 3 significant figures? 9.03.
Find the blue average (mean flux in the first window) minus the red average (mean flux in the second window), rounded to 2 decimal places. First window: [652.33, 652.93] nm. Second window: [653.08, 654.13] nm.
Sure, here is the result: -0.14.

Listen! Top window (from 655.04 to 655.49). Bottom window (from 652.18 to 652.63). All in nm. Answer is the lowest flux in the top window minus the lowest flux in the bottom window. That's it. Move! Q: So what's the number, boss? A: -0.10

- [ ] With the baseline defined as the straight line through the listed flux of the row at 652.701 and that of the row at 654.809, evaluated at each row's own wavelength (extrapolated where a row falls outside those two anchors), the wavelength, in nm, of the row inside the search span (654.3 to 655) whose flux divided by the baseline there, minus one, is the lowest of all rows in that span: 654.507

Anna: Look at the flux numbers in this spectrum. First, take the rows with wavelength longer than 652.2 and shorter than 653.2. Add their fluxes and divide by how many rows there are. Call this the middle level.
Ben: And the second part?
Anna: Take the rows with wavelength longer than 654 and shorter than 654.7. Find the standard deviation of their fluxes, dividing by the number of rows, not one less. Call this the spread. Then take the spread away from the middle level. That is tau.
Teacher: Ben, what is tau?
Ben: 2.91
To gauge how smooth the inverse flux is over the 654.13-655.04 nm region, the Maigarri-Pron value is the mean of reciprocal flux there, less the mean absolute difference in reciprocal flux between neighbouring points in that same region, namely 0.323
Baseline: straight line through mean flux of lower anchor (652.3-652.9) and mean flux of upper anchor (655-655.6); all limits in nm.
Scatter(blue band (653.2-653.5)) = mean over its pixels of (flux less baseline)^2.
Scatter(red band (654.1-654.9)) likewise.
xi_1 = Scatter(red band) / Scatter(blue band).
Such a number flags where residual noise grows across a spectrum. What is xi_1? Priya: 0.6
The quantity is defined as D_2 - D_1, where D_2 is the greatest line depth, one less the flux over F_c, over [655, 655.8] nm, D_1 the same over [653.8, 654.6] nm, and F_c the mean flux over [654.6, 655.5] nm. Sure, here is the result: 0.07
